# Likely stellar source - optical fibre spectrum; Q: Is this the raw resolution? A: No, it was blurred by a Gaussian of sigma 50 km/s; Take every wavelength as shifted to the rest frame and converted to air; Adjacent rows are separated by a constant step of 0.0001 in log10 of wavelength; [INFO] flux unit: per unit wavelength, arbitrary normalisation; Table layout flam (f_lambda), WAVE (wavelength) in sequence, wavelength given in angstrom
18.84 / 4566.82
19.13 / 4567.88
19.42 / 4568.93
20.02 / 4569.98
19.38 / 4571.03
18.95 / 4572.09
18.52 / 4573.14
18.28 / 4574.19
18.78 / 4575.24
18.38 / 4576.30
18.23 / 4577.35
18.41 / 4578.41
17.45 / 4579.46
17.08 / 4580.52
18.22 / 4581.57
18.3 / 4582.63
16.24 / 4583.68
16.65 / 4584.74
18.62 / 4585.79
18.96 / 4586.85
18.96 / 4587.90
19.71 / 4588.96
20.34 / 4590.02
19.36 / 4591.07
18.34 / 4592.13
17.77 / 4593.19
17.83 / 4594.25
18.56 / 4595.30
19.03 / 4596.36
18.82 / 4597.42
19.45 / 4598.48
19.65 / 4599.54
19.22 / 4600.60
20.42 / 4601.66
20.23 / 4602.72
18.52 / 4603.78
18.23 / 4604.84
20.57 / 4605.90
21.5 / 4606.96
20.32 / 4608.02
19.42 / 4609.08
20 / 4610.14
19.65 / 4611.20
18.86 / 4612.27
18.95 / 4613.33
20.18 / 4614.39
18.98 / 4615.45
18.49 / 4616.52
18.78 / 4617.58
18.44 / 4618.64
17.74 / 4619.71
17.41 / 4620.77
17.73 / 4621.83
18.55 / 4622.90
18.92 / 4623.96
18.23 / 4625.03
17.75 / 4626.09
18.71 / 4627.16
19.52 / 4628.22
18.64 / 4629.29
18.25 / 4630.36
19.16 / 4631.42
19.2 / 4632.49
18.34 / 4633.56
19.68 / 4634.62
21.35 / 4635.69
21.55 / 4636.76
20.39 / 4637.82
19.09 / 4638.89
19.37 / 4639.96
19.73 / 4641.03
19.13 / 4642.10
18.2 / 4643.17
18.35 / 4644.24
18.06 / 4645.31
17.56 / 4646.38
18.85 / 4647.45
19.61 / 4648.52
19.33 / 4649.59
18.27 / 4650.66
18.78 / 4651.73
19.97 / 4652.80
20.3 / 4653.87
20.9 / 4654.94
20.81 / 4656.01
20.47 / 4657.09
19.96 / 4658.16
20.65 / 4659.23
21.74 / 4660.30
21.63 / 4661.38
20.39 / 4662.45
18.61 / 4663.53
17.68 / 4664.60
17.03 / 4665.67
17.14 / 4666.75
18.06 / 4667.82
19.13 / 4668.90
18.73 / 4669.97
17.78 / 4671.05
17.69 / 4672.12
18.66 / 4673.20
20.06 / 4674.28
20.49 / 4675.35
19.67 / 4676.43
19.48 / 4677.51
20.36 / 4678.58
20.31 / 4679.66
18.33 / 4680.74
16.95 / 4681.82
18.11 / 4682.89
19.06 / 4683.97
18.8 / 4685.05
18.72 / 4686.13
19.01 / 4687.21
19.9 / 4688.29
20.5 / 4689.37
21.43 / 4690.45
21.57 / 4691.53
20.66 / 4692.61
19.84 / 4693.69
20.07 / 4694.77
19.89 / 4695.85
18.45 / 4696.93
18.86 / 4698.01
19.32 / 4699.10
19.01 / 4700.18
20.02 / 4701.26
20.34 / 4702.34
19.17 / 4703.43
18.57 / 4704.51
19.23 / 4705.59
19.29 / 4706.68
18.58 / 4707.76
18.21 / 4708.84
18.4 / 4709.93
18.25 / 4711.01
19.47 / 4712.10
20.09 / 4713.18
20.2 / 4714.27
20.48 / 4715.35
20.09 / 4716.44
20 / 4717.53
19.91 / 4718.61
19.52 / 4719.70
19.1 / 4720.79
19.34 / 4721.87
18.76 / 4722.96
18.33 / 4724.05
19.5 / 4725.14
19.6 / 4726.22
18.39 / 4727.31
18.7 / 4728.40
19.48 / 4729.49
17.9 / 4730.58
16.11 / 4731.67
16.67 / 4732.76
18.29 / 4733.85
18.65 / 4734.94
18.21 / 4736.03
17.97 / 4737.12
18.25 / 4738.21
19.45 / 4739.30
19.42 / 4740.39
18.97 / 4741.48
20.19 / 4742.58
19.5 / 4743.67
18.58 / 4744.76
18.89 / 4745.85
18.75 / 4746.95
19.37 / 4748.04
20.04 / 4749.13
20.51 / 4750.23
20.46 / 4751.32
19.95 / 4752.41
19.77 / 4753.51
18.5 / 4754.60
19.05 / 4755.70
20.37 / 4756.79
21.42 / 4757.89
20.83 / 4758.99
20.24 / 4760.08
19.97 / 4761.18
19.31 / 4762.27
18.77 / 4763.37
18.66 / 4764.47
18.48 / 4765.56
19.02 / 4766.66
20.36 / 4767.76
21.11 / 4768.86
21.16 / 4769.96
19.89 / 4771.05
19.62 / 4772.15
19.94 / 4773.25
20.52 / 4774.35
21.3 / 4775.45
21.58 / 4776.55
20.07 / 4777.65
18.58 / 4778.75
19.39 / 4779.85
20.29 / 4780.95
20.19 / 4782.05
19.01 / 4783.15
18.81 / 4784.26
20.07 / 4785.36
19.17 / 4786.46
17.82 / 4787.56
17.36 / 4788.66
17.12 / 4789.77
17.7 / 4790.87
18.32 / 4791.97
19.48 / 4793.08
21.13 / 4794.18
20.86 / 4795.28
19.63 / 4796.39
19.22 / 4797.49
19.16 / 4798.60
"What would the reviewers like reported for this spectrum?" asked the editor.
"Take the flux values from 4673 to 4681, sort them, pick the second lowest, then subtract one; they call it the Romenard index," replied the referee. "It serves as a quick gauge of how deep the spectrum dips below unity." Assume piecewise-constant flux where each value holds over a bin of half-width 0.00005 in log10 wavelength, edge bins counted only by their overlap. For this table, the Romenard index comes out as 17.7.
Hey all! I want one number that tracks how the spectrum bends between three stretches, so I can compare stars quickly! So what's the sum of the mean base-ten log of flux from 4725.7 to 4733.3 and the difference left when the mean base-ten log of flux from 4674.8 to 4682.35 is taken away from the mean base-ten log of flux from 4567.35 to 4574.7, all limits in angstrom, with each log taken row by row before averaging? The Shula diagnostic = 1.25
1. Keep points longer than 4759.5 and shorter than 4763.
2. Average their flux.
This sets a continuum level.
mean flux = 19.8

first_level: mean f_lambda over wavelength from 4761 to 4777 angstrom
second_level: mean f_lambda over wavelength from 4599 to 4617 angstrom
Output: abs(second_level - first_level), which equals 0.38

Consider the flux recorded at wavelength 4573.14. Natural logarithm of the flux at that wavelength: 2.92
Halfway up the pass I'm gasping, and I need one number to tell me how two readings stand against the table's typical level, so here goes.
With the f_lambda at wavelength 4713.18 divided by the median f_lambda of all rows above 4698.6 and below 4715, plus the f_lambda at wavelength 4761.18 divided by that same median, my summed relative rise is 2.08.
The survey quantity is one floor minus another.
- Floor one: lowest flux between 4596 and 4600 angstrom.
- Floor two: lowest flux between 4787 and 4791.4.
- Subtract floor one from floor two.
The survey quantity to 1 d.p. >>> -1.7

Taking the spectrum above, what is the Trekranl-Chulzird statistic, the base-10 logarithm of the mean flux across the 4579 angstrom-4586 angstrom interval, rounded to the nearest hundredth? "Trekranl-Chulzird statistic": 1.24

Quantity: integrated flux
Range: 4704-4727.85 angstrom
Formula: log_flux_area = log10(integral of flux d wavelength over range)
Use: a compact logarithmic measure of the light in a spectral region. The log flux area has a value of 2.7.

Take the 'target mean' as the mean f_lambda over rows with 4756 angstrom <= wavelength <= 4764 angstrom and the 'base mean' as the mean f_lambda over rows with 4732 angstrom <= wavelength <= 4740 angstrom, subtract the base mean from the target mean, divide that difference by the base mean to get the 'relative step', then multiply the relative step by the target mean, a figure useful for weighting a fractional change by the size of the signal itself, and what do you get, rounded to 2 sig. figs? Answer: 2.1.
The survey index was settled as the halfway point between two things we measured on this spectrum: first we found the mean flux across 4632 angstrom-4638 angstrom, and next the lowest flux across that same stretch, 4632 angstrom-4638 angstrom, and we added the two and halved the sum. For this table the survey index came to 19.2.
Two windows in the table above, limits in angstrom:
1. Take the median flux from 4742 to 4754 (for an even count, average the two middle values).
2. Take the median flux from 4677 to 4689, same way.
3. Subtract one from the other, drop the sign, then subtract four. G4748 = -3.2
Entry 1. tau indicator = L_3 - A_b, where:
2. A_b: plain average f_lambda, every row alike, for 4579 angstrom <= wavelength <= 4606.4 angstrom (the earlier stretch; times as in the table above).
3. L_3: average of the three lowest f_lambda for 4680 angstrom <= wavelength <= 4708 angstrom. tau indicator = -0.92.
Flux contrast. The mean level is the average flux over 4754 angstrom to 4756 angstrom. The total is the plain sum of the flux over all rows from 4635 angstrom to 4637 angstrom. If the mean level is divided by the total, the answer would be 0.44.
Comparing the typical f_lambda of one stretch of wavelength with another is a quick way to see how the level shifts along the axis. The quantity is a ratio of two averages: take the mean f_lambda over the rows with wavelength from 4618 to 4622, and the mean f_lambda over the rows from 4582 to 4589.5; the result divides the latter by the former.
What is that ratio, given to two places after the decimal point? 1.02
